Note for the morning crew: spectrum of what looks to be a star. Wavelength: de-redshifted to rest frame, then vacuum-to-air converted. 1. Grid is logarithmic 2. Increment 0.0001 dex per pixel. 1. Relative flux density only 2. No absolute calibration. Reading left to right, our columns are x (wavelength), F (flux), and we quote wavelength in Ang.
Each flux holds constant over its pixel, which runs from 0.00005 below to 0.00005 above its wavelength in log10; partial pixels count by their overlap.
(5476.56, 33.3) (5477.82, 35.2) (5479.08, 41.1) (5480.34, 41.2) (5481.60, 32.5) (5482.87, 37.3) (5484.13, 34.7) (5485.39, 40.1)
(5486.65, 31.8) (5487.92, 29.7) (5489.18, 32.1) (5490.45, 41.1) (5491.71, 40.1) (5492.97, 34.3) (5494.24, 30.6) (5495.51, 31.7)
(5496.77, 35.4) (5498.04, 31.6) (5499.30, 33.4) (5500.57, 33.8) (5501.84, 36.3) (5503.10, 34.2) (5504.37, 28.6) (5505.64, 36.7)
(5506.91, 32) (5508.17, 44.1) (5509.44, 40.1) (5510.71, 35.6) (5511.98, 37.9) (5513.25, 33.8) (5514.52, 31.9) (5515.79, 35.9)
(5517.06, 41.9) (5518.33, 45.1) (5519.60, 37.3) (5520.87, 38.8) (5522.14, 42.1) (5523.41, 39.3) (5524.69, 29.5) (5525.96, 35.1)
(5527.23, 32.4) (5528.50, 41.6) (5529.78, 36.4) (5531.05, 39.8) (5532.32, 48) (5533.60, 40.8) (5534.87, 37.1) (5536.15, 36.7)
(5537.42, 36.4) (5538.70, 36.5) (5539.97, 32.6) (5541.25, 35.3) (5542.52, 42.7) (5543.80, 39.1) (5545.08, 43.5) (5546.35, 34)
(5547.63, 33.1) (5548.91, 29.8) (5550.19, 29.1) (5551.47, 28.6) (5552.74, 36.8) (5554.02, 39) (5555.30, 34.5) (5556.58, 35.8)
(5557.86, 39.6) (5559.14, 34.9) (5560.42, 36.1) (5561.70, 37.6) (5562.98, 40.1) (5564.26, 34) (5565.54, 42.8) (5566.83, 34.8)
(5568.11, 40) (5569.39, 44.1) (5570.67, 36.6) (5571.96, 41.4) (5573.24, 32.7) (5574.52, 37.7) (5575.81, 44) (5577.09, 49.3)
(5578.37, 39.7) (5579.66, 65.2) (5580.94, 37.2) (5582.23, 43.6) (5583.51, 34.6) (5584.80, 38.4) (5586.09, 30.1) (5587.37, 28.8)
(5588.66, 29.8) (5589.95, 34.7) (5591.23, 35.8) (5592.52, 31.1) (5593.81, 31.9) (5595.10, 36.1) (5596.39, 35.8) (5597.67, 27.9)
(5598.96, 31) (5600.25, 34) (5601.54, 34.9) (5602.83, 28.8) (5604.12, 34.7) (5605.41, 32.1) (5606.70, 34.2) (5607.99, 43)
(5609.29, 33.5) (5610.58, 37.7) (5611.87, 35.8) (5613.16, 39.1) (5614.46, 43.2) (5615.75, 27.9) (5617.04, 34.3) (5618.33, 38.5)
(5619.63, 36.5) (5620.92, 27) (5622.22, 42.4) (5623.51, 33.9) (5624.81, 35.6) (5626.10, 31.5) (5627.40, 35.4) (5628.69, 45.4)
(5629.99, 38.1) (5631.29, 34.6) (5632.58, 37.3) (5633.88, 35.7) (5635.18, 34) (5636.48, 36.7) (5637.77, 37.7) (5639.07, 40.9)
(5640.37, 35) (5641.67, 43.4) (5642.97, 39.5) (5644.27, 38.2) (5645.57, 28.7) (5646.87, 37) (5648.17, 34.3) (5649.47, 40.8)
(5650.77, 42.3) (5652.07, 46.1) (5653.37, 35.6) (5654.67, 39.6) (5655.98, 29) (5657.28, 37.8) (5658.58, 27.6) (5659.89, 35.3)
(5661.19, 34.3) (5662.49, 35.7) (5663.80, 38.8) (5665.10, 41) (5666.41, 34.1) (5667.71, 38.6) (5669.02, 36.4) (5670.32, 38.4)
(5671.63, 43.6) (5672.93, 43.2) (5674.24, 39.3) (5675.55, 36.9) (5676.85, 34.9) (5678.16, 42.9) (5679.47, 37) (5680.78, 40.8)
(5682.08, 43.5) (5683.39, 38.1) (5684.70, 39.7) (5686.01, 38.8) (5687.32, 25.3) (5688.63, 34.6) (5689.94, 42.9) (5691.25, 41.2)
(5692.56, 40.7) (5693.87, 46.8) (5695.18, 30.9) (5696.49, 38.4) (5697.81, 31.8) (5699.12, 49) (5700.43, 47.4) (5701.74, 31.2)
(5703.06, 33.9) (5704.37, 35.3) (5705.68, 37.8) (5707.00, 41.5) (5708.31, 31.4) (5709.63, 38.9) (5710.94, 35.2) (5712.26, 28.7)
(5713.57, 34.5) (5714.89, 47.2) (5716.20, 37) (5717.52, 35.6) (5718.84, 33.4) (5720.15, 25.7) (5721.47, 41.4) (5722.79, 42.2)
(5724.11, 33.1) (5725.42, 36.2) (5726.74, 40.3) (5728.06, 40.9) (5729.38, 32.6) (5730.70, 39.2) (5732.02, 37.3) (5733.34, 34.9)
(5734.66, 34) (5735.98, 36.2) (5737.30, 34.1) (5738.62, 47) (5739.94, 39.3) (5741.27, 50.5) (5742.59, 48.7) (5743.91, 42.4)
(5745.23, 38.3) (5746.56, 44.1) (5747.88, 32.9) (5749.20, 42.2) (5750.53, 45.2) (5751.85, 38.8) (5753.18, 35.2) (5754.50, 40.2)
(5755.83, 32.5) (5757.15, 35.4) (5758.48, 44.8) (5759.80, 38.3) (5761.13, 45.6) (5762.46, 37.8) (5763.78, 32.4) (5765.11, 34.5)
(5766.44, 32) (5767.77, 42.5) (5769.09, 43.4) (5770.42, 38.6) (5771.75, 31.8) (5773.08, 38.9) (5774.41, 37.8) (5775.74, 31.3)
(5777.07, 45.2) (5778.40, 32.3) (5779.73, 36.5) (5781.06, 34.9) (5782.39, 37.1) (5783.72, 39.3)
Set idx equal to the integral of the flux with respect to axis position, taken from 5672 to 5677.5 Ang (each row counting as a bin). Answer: 214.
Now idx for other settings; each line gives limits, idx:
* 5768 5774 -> 231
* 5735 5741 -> 238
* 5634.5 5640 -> 205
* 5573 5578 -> 208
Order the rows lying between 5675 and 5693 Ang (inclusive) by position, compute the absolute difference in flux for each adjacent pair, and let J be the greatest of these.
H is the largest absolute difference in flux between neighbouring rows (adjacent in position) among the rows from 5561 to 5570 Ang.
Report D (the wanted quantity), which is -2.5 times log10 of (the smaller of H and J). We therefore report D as -2.36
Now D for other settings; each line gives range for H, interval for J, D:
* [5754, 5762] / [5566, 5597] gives -2.43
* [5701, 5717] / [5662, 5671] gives -2.10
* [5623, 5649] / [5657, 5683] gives -2.50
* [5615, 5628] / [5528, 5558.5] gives -2.44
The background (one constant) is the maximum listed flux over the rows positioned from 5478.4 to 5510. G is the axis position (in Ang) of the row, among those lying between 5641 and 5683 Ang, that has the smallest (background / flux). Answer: 5652.07 Ang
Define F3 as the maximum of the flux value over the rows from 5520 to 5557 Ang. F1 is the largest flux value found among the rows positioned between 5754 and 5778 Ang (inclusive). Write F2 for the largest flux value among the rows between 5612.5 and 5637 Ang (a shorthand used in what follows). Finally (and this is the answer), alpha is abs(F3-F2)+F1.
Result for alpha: 48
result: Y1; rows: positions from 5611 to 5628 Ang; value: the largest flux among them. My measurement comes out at 43.2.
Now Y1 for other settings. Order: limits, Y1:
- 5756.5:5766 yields 45.6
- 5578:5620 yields 65.2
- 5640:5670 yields 46.1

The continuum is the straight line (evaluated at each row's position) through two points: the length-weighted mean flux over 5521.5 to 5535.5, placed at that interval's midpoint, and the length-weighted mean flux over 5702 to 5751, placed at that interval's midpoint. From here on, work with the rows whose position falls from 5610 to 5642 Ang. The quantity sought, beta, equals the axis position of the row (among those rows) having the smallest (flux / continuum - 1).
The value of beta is 5620.92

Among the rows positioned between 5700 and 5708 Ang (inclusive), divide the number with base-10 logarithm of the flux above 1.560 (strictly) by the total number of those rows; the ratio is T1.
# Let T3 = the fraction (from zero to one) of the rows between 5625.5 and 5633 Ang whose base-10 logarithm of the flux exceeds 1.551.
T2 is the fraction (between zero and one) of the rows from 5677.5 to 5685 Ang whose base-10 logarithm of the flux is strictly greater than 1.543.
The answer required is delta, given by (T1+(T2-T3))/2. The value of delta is 0.5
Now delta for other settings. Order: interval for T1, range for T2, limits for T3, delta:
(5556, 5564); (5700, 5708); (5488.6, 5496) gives 0.4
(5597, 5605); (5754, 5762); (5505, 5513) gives 0.0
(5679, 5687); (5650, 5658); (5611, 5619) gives 0.6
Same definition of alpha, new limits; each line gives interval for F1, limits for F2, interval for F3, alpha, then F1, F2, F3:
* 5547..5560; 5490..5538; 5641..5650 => 44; 39.6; 48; 43.4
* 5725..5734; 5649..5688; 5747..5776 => 41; 40.9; 46.1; 45.6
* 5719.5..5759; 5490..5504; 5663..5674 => 53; 50.5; 41.1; 43.6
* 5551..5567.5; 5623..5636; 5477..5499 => 47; 42.8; 45.4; 41.2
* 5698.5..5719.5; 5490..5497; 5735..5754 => 58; 49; 41.1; 50.5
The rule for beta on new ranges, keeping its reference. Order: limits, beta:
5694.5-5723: 5720.15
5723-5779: 5775.74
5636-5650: 5645.57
